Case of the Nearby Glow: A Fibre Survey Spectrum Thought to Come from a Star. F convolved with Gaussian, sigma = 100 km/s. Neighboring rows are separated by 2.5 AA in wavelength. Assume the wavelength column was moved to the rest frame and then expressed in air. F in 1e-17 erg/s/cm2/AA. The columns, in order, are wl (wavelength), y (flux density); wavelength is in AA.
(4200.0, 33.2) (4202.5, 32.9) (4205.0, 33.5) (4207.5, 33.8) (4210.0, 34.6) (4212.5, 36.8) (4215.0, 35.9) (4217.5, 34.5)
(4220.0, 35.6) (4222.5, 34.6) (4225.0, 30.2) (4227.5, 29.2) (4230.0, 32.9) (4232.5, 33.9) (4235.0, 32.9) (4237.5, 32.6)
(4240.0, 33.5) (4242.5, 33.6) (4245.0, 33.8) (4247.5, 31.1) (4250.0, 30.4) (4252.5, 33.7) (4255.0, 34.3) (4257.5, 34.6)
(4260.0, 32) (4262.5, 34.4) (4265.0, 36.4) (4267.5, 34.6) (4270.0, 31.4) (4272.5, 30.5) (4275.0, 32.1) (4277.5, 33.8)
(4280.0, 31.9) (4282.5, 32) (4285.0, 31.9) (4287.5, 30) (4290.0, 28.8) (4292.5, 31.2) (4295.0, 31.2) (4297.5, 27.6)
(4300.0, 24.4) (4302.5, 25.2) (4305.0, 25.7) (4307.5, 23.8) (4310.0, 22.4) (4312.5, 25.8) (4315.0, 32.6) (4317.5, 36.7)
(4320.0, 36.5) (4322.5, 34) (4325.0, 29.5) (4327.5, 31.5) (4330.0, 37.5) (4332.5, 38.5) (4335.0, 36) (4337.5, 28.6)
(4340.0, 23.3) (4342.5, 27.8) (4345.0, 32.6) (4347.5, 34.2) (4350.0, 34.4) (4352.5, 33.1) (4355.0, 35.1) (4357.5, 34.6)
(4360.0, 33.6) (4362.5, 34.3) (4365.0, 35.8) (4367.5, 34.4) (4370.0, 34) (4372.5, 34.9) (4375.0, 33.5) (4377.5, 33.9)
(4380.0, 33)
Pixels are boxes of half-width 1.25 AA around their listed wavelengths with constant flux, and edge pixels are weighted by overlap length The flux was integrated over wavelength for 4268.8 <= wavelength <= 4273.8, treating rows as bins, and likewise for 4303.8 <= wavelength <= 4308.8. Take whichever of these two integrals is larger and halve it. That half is 77.4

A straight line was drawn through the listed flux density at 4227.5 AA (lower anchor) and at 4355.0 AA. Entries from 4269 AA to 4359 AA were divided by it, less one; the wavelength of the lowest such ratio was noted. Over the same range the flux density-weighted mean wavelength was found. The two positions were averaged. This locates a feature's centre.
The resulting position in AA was 4327.3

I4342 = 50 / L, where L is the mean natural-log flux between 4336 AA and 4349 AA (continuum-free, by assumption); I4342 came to 14.8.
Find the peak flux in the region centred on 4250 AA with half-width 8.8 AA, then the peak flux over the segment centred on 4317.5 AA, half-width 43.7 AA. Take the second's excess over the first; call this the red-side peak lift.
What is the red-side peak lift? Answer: 3.90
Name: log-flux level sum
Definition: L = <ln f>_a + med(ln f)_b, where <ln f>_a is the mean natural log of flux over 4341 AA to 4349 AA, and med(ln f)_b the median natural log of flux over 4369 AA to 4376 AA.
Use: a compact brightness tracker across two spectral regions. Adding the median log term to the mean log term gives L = 6.97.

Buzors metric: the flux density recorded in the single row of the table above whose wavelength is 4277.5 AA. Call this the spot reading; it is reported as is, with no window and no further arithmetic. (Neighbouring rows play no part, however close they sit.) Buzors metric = 33.8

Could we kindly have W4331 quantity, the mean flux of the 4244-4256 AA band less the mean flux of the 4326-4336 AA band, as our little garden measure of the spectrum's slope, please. -3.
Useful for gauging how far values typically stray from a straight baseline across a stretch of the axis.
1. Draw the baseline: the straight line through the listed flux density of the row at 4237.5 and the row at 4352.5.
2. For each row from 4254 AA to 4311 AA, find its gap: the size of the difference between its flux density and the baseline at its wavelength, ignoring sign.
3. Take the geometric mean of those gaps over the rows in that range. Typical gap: 2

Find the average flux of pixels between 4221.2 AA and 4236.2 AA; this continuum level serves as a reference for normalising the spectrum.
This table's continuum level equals 32.3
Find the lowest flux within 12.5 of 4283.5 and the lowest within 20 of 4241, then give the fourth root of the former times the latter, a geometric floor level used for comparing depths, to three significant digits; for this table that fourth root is 5.39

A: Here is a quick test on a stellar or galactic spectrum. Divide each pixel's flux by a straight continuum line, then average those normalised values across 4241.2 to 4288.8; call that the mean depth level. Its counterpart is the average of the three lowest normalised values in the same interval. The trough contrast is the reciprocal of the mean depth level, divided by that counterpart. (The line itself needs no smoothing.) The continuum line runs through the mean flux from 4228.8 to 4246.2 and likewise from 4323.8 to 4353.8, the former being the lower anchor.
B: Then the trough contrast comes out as 1.1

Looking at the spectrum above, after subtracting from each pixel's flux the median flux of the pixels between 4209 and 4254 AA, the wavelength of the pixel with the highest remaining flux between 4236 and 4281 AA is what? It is 4265.0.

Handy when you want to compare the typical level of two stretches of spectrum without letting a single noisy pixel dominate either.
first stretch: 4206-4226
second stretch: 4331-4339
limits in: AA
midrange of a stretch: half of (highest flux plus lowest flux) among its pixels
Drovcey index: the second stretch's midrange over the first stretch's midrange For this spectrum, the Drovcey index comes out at 1.00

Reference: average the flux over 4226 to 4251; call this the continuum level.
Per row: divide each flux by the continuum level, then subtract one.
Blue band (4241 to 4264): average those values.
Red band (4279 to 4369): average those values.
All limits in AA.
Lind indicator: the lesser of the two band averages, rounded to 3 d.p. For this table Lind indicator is -0.034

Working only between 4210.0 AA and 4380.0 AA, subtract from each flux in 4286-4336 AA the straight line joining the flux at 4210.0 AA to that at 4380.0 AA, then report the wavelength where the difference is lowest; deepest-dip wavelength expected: 4310.0 AA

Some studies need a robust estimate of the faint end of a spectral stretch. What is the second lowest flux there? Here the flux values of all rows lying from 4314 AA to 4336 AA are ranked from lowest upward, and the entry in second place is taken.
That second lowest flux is 31.5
